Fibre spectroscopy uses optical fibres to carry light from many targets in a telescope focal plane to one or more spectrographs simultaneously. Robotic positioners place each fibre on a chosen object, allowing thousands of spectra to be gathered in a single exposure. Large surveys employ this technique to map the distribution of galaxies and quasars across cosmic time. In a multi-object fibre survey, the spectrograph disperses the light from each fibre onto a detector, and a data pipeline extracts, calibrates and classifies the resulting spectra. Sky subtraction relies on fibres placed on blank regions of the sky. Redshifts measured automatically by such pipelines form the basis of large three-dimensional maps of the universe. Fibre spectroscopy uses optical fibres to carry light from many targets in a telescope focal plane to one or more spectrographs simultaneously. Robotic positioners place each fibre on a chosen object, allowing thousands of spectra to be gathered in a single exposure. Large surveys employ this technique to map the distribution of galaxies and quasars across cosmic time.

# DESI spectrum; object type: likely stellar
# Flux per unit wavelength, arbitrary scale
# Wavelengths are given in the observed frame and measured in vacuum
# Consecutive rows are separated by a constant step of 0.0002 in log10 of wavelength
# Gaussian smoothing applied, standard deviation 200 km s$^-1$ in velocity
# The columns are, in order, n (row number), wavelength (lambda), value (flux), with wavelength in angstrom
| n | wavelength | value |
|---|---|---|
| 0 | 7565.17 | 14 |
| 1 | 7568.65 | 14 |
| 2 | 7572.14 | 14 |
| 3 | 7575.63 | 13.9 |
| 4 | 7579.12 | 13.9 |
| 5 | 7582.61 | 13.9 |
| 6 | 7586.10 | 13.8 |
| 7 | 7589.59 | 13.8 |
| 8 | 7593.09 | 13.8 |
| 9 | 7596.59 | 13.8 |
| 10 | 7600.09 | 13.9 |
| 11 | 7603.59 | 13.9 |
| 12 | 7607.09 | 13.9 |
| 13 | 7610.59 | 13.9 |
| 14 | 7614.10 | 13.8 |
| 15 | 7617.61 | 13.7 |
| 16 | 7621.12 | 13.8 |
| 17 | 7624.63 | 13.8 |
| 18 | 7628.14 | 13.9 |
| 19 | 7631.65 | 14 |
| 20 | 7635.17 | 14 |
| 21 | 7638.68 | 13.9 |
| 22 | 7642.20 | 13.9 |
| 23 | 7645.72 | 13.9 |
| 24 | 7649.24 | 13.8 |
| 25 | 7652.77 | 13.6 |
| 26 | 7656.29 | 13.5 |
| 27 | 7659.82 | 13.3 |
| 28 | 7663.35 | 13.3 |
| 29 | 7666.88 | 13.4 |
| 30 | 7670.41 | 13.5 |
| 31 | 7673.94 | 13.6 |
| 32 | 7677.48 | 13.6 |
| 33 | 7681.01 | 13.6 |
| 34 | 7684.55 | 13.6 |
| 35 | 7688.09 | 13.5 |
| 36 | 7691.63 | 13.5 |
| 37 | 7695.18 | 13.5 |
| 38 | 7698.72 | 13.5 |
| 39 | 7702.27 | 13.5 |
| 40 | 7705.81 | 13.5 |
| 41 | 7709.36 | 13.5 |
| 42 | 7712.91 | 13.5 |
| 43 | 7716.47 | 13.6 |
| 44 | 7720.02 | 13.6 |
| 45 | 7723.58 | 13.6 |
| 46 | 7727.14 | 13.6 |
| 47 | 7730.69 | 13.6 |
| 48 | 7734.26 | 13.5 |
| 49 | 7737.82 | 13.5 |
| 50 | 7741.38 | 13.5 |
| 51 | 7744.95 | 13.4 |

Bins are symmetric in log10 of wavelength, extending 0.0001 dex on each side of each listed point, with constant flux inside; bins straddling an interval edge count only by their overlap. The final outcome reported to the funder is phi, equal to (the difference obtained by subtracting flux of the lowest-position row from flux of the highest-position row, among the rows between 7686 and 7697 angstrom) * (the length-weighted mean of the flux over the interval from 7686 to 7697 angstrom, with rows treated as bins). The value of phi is 0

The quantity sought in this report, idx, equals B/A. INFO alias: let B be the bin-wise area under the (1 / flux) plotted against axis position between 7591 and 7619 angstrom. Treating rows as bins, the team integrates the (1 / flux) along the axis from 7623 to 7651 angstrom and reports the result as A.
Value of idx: 1.00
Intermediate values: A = 2.01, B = 2.02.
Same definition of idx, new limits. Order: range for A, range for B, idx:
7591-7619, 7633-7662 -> 1.04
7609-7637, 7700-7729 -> 1.06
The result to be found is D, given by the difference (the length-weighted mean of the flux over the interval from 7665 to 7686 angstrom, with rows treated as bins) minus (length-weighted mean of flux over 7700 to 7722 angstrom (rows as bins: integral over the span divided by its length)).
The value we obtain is 0.02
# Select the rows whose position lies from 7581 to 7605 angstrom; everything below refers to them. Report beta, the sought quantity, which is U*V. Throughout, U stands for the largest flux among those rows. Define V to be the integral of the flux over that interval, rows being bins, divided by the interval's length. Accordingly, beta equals 192.4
